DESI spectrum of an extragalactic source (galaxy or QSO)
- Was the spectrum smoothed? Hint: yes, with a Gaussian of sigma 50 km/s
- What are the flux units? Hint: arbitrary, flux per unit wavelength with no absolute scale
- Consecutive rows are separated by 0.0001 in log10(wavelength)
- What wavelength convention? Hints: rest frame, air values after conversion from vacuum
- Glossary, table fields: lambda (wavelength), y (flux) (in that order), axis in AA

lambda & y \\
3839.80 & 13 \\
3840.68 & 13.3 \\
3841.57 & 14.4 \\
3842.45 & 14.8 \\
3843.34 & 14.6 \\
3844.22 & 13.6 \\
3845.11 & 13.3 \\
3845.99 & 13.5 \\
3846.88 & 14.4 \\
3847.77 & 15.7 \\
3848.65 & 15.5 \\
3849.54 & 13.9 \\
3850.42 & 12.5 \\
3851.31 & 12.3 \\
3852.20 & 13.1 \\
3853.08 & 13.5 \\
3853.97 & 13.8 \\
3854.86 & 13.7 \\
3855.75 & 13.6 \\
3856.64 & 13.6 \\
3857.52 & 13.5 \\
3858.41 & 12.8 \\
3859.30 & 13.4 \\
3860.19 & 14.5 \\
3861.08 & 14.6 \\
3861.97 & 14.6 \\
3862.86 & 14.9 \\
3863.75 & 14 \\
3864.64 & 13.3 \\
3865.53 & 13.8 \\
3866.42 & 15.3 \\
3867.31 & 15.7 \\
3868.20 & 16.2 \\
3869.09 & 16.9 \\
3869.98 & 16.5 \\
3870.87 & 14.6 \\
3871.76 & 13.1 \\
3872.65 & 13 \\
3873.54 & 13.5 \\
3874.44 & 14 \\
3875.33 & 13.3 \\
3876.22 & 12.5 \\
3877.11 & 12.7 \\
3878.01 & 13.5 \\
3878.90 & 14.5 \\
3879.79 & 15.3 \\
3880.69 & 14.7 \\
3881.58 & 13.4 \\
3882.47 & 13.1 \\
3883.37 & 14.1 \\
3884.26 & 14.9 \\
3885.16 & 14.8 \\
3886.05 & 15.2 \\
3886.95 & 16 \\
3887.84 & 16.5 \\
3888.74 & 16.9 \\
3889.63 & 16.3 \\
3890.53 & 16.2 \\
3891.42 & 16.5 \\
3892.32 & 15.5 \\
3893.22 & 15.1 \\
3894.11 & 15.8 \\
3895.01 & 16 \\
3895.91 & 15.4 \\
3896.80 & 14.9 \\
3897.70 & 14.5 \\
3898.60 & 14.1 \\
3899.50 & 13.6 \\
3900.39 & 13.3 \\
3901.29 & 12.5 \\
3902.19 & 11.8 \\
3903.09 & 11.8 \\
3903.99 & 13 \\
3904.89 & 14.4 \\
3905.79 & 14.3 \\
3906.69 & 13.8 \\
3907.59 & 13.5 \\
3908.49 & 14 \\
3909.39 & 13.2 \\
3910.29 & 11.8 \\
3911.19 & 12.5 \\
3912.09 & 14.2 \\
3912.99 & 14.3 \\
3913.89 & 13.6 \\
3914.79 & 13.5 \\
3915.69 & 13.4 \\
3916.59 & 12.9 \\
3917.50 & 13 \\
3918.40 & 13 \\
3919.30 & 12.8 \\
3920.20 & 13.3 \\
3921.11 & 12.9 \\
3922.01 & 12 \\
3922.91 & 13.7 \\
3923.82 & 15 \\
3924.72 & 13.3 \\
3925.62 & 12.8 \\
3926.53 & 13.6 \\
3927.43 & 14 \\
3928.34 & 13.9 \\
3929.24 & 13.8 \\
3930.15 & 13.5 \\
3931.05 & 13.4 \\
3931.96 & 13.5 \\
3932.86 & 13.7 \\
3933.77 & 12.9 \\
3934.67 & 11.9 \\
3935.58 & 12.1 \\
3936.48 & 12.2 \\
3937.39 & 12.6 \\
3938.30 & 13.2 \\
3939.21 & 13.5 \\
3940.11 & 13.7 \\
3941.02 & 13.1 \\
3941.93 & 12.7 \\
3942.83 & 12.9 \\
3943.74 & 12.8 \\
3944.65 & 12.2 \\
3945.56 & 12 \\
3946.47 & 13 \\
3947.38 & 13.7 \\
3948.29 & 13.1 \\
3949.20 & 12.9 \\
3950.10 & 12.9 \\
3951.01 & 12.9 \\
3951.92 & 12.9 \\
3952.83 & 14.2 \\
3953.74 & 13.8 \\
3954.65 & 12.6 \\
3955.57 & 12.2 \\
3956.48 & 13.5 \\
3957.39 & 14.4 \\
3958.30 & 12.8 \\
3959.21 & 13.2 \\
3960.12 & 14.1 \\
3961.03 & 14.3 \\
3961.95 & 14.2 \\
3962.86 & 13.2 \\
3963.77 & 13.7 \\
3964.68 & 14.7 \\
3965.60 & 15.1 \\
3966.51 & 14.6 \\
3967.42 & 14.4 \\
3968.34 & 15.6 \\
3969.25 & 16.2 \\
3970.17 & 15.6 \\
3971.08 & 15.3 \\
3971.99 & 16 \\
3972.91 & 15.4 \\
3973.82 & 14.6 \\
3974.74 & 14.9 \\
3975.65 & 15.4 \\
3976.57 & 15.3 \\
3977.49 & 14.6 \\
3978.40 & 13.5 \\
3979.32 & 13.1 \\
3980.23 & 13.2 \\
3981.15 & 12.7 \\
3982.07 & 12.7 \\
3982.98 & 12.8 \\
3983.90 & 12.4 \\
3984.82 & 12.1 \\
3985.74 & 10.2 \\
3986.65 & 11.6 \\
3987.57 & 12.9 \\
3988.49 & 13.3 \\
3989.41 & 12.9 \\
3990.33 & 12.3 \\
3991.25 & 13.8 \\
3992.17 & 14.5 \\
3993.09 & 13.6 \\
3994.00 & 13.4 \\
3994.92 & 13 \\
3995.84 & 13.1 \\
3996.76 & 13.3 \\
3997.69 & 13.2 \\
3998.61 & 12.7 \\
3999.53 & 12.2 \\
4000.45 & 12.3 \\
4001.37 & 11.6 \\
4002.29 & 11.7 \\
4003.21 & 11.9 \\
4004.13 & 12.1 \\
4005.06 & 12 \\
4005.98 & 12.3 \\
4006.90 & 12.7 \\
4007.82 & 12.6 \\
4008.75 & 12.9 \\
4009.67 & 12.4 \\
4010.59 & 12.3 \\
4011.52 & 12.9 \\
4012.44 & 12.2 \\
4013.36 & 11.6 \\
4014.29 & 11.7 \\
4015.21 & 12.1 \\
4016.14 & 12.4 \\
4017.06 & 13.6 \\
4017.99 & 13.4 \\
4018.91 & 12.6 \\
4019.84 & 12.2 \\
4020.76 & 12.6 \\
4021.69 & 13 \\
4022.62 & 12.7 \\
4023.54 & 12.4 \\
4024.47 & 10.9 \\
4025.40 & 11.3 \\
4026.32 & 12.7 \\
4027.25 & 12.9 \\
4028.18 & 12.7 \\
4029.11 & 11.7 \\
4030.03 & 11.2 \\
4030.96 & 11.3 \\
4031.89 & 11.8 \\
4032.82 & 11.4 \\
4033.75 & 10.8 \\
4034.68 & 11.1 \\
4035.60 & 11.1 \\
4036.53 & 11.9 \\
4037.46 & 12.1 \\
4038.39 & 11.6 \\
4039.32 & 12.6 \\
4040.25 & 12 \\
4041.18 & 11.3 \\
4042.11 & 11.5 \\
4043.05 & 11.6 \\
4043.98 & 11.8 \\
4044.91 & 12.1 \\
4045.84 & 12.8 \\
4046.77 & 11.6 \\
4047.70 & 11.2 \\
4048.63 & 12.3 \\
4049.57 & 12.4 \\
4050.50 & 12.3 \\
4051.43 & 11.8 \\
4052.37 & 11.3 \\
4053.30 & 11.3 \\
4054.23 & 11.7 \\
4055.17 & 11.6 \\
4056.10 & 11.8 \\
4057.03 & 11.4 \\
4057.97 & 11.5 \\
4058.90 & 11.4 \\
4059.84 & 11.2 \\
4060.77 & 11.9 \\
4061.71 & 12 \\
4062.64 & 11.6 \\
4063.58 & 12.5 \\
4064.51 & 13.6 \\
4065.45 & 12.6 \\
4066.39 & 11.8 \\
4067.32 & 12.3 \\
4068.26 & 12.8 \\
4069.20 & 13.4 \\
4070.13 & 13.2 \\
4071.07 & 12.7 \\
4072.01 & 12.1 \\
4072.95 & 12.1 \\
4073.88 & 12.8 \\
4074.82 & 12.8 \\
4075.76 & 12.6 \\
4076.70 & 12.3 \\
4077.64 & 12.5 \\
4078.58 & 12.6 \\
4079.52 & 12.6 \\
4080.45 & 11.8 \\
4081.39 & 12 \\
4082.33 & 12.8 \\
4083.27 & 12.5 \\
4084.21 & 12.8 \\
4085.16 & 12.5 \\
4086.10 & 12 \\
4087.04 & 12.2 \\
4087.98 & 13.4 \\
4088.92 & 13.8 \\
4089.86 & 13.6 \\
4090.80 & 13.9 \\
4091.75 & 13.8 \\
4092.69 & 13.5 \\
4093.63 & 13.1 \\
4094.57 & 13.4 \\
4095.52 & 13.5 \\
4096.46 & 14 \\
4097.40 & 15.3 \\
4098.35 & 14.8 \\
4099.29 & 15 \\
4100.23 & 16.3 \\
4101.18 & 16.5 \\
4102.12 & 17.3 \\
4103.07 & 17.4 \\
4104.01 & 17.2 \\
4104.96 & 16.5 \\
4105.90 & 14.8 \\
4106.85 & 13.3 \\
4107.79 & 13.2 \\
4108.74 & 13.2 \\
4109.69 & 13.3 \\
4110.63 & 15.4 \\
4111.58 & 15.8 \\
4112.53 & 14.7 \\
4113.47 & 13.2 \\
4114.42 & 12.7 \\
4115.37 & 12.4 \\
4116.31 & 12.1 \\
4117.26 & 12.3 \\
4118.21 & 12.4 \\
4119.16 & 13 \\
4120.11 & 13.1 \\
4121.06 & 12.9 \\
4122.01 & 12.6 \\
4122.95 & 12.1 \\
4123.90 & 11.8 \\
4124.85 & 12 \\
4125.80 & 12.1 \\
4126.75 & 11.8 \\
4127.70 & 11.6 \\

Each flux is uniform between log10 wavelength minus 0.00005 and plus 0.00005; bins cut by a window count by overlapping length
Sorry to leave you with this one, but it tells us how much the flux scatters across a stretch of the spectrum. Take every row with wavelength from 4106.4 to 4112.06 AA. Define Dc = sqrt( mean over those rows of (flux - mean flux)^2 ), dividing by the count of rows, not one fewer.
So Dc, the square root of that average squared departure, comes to 1.1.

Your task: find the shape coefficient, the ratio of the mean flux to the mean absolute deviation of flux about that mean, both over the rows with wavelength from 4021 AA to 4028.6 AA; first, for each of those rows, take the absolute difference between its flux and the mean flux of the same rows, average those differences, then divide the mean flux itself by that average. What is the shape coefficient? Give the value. 20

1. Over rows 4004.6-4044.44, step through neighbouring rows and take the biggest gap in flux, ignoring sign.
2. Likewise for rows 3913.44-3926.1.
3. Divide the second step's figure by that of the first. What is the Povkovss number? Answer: 1.1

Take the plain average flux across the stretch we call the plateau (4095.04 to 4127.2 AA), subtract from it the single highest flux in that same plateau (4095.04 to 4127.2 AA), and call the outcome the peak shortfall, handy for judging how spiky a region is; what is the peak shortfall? -3.46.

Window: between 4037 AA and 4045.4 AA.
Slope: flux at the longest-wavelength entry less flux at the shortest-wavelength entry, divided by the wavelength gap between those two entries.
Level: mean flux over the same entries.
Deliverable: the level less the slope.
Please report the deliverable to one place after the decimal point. 11.8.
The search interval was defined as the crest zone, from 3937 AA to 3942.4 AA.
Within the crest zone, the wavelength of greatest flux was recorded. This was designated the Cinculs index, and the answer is 3940.11 AA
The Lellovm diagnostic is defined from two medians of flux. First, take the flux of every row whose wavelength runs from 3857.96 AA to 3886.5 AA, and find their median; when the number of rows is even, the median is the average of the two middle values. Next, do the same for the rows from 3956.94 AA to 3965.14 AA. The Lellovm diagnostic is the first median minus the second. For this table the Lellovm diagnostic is 0.2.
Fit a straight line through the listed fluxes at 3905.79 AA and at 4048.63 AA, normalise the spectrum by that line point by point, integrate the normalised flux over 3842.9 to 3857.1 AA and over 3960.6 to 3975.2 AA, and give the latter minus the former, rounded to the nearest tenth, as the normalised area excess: 3.2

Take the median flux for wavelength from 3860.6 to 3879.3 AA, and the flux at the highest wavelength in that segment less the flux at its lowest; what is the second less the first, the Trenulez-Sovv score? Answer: -14.1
